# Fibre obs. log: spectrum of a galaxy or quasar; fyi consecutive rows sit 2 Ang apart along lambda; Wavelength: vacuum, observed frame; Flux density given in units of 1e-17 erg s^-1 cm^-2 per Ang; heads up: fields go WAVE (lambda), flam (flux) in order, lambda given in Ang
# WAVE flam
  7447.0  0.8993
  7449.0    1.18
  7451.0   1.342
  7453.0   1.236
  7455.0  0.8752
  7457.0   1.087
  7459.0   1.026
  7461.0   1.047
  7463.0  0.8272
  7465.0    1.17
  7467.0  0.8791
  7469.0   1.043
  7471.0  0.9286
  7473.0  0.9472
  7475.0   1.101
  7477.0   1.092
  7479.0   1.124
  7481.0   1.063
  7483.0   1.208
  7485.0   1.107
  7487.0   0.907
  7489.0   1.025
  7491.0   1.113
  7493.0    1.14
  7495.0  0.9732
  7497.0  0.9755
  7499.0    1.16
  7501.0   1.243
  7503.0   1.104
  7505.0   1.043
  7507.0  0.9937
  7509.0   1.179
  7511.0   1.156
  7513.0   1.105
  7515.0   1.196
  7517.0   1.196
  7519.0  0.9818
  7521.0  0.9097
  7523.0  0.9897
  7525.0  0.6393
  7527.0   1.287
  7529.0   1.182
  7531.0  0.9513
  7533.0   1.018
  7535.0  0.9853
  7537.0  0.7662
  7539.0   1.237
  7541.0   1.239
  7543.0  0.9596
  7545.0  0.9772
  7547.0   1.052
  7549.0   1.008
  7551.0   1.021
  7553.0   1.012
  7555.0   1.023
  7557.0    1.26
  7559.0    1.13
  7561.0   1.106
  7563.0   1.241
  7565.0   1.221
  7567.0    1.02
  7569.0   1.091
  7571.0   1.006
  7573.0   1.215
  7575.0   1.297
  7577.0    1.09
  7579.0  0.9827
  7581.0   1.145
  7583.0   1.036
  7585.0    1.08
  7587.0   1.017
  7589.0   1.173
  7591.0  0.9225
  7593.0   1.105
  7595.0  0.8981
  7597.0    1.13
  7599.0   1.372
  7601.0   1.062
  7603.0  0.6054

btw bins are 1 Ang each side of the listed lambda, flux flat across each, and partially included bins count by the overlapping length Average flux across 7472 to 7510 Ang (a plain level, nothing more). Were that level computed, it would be 1.079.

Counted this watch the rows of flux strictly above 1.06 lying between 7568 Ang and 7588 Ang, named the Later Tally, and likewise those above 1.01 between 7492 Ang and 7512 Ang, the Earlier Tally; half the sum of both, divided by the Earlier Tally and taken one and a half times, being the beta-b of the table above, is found 1.39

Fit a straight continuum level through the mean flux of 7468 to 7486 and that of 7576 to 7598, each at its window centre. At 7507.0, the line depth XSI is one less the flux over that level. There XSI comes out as 0.066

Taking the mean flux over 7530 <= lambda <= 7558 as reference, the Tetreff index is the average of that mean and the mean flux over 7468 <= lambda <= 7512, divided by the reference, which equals 1.02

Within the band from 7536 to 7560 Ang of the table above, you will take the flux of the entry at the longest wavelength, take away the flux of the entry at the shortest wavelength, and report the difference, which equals 0.36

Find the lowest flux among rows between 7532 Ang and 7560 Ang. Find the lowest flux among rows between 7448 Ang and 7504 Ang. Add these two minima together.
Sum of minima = 1.59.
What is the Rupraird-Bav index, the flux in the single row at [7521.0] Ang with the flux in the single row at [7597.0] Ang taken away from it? -0.2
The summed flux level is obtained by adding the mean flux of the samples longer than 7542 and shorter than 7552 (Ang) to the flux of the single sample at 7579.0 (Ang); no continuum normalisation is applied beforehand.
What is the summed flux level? 1.99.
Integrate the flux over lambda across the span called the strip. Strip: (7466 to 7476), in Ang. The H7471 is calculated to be 10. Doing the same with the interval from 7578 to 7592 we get 15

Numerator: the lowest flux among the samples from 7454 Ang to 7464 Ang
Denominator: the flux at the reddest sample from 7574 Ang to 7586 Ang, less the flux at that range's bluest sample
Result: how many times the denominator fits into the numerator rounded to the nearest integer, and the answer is -4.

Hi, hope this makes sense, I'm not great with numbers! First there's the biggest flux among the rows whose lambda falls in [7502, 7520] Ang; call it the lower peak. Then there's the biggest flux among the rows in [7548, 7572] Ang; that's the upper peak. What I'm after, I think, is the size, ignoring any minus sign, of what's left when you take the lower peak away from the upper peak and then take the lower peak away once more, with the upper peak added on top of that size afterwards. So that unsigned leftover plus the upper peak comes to 2.39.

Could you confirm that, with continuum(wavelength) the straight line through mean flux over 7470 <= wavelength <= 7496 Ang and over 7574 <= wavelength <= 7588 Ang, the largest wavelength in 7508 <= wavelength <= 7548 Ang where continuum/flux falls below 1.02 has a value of 7541.0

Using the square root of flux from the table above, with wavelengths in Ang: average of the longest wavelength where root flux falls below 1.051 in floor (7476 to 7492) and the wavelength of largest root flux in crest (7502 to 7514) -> 7499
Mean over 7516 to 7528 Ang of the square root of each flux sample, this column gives 0.995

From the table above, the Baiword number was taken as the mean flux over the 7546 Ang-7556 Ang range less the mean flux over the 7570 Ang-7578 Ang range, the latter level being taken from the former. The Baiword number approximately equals -0.129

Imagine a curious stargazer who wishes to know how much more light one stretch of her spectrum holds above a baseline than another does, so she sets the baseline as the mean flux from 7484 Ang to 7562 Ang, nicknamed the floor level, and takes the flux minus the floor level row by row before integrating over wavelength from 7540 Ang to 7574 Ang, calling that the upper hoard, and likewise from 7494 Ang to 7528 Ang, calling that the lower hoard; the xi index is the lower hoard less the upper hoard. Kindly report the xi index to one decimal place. -0.9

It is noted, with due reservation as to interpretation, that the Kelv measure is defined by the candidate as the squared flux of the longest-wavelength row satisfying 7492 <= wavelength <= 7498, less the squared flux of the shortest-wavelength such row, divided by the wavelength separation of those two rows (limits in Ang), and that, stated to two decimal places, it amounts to -0.09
